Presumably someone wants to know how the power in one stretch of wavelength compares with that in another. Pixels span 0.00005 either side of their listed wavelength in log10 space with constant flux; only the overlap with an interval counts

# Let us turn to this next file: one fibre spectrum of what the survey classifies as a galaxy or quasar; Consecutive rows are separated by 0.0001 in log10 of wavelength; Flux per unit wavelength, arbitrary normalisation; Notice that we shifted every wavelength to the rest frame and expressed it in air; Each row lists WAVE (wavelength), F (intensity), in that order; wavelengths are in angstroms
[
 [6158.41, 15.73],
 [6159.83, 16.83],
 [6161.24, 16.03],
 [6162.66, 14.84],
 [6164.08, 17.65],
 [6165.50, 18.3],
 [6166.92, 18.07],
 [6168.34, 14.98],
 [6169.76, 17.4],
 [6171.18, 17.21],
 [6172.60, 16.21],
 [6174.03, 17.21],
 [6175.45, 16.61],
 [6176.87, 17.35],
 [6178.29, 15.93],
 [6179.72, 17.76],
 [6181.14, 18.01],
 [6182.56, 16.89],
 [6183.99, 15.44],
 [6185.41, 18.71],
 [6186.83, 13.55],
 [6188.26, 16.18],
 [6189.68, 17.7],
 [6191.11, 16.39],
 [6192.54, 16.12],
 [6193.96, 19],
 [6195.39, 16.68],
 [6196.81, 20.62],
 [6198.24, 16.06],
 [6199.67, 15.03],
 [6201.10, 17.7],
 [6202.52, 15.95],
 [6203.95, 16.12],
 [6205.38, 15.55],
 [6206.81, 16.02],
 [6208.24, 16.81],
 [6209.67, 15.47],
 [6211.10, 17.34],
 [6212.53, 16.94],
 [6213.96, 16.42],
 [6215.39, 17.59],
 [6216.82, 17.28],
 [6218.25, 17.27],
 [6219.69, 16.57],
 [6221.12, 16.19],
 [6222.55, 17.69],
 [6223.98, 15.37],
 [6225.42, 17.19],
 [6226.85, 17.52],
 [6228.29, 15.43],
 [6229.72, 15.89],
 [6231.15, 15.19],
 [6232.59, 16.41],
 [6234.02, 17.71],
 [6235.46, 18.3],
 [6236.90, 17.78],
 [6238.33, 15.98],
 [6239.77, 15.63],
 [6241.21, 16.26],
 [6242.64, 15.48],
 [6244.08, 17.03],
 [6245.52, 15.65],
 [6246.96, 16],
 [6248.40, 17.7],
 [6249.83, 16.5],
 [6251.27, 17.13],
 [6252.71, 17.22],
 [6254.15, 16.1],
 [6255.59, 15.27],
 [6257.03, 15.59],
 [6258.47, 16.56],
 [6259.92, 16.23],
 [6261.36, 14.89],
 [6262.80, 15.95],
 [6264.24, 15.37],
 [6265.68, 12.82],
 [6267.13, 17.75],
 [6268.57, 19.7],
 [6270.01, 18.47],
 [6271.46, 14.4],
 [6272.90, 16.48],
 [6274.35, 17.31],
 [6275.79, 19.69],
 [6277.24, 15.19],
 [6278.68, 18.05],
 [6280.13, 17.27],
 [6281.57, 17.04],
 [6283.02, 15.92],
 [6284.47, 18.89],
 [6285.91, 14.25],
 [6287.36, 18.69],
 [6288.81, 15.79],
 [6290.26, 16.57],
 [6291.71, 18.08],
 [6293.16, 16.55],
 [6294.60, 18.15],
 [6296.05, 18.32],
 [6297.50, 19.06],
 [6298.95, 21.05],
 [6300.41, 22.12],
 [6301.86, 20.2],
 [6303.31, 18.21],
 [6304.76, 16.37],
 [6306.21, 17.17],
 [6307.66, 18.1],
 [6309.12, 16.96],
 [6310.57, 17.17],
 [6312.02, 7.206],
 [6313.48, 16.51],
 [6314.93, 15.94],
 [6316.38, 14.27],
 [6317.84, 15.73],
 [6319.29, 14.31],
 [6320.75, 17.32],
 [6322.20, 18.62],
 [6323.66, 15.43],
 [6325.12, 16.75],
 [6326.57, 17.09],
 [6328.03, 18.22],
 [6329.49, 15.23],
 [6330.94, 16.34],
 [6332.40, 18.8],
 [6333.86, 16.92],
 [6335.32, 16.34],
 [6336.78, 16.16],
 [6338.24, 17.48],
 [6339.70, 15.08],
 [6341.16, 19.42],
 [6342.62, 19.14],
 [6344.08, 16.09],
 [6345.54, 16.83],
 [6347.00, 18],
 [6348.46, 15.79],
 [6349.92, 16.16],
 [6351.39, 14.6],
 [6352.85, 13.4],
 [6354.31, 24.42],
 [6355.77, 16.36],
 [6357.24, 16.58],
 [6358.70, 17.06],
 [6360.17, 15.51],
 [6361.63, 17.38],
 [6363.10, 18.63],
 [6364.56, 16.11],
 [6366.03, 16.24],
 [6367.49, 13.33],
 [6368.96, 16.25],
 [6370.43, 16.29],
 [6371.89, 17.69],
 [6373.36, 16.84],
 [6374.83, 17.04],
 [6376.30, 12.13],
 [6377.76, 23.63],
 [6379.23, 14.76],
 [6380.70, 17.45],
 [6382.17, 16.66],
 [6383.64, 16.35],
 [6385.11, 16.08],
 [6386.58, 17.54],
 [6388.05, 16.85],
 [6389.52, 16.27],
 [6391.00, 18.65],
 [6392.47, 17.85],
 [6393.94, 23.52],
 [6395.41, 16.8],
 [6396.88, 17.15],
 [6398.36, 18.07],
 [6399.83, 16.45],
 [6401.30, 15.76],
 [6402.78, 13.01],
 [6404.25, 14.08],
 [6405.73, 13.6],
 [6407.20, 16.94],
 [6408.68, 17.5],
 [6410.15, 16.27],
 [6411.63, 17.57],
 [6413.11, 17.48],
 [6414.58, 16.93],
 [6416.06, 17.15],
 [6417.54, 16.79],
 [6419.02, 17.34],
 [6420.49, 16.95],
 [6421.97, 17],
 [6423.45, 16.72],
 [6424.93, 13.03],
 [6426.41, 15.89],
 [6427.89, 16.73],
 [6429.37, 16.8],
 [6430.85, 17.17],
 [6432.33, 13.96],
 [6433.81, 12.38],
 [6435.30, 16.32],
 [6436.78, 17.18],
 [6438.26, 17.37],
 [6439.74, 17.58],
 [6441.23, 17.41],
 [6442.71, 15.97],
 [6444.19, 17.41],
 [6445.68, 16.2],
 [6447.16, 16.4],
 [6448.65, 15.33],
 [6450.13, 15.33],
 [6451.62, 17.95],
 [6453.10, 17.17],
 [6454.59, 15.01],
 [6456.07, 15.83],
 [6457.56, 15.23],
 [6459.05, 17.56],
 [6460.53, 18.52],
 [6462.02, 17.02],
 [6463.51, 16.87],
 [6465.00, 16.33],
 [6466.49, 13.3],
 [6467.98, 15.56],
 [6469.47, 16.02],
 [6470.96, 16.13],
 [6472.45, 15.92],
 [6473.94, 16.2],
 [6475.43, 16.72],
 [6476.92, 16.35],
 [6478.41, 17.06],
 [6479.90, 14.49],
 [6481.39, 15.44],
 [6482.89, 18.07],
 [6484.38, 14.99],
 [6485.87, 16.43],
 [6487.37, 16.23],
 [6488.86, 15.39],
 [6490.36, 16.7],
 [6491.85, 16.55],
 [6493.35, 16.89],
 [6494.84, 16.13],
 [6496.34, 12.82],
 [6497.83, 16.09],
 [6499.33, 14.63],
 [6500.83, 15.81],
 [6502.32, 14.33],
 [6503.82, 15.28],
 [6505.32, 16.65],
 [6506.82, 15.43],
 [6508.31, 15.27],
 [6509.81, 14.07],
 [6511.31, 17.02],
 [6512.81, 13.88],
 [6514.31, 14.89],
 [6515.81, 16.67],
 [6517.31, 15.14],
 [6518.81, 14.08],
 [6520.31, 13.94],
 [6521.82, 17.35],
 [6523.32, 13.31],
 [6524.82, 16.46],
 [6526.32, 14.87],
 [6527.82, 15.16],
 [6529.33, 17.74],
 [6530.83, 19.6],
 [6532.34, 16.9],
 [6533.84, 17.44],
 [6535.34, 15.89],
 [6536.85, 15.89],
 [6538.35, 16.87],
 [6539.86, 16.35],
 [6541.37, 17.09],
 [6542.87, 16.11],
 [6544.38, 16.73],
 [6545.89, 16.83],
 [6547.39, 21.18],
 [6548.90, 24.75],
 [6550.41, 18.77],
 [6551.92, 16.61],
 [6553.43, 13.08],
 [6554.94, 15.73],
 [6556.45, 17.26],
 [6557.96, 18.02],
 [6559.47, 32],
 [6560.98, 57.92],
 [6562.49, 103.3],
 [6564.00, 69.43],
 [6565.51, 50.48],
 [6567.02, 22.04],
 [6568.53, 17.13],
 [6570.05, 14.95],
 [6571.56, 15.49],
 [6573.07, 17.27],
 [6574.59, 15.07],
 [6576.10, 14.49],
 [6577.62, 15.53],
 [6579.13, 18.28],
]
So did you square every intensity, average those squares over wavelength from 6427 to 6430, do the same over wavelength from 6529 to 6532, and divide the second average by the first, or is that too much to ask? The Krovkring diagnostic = 1.2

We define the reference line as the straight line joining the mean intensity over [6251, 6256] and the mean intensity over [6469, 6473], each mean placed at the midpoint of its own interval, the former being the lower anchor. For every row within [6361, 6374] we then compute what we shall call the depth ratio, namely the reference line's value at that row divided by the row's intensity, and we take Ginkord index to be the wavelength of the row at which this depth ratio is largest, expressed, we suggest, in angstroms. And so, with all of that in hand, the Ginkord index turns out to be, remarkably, 6367.49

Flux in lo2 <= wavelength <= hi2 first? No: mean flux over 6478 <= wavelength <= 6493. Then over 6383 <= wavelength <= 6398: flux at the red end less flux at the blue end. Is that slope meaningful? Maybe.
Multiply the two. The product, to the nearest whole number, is 13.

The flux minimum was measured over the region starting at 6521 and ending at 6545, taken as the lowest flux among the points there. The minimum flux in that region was 13.31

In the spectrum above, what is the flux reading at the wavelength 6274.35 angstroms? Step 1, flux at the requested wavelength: 17.31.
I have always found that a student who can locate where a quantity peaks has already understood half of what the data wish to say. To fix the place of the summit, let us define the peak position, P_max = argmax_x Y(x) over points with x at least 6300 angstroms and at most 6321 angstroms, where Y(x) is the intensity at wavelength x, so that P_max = 6300.41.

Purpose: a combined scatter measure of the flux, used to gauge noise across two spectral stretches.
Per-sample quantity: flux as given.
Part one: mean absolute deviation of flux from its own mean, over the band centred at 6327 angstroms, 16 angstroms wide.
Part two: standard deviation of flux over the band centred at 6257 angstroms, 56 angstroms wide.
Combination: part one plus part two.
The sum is 2.5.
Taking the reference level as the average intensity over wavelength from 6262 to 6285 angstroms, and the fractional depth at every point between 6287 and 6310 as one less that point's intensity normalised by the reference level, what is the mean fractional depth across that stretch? -0.08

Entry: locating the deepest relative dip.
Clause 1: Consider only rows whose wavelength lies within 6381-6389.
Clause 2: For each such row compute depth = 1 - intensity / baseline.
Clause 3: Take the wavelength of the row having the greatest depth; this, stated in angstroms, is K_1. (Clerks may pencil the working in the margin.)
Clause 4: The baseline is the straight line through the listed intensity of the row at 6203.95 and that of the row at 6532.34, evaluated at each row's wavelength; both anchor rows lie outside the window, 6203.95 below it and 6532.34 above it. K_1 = 6385.11 angstroms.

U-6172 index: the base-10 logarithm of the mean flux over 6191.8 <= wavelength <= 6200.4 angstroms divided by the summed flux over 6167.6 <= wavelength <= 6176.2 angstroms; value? -0.762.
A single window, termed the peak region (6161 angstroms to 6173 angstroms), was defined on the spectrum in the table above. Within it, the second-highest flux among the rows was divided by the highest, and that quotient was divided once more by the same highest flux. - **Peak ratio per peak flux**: 0.0540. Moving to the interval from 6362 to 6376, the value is 0.0510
